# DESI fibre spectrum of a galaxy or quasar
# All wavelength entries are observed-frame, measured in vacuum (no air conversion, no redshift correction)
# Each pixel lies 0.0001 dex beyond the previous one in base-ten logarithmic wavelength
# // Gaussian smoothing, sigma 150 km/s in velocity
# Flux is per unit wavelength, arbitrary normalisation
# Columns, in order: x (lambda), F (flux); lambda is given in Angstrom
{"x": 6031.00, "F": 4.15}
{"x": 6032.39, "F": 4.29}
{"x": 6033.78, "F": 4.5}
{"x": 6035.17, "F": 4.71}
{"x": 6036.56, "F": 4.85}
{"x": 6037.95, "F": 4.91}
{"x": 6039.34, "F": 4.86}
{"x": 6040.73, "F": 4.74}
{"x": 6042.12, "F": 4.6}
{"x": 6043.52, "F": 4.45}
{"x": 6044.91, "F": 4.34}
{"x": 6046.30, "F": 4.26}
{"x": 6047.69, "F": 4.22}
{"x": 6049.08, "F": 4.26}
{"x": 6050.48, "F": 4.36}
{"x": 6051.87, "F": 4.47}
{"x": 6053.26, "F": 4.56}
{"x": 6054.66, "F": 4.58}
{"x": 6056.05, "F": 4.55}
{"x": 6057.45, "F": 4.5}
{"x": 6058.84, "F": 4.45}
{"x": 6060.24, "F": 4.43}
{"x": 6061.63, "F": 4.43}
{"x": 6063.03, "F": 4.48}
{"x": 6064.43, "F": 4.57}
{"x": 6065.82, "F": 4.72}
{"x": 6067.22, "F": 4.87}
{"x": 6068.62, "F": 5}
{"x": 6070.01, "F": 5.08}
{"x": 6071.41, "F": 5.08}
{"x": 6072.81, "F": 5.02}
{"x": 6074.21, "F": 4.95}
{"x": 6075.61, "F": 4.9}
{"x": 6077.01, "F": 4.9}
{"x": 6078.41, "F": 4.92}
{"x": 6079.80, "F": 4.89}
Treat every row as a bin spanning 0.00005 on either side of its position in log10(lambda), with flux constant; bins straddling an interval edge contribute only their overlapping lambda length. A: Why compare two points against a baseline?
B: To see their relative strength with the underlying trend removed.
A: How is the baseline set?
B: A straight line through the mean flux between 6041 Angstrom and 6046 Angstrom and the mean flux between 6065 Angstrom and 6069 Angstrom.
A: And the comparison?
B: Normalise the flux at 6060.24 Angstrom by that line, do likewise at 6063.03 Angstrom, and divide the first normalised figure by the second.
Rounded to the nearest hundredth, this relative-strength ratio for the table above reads 1.00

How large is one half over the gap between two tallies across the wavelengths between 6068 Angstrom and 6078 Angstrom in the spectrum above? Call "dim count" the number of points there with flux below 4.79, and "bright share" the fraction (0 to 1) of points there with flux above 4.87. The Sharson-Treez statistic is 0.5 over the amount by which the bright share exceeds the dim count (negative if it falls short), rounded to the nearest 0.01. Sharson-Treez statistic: 0.50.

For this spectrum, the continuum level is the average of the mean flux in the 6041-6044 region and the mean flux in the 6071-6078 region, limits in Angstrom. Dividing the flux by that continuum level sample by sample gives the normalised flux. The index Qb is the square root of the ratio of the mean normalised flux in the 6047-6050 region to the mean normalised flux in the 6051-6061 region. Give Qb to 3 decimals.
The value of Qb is 0.970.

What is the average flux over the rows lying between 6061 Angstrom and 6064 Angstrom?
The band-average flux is 4.5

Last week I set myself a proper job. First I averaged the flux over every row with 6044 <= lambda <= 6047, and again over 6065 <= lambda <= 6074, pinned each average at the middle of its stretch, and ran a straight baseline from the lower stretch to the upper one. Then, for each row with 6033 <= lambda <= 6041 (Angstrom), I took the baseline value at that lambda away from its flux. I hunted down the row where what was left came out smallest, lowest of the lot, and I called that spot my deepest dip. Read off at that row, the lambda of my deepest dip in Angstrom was 6033.78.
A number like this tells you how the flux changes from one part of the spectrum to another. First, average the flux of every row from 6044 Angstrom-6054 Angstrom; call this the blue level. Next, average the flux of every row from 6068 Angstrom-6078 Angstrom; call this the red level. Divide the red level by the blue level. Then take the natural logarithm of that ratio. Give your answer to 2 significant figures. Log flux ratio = 0.14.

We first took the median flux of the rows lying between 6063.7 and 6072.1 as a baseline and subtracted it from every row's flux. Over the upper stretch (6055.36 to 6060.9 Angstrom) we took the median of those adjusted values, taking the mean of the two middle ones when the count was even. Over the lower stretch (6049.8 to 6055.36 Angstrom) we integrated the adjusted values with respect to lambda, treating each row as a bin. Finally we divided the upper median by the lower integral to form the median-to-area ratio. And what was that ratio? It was 0.19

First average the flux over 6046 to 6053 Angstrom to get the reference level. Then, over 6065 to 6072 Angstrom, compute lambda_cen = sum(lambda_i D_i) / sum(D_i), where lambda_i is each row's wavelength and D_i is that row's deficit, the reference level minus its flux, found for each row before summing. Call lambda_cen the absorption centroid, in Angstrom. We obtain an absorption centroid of 6069.0 Angstrom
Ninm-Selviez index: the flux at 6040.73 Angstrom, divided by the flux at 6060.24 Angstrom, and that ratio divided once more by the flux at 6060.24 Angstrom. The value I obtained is 0.242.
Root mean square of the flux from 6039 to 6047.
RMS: 4.5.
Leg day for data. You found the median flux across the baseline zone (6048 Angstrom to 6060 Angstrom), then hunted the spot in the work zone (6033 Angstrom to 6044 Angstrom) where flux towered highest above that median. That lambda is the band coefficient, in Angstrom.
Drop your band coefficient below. 6037.95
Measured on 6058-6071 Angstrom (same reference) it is 6070.01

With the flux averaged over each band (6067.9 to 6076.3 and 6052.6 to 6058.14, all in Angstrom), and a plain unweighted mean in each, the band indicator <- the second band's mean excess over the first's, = -0.46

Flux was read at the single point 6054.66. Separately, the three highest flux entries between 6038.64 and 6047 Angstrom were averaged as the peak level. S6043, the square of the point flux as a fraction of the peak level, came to 0.94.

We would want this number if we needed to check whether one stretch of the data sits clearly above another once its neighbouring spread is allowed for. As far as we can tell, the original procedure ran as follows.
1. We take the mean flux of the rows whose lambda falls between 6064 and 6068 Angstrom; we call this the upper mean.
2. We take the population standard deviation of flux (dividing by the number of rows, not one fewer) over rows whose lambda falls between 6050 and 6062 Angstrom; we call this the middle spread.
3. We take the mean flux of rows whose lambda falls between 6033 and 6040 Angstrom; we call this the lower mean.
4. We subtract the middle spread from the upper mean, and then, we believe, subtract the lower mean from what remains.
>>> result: -0.1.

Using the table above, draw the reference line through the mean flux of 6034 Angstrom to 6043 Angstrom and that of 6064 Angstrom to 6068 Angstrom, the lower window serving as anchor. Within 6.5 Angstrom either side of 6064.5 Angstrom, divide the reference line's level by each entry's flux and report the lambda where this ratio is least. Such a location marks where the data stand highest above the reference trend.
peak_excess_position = 6070.01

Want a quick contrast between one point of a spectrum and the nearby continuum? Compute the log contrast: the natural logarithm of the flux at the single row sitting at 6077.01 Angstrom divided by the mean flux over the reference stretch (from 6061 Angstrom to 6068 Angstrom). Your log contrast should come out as 0.06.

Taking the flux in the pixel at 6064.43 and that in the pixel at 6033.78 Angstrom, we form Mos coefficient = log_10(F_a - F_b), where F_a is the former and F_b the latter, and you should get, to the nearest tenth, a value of -1.2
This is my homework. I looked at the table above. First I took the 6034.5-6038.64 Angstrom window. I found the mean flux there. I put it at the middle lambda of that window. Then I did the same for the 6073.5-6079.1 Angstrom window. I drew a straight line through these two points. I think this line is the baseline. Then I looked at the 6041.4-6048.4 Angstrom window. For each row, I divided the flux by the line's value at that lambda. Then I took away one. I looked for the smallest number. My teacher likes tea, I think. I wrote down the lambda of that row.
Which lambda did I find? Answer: 6047.69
